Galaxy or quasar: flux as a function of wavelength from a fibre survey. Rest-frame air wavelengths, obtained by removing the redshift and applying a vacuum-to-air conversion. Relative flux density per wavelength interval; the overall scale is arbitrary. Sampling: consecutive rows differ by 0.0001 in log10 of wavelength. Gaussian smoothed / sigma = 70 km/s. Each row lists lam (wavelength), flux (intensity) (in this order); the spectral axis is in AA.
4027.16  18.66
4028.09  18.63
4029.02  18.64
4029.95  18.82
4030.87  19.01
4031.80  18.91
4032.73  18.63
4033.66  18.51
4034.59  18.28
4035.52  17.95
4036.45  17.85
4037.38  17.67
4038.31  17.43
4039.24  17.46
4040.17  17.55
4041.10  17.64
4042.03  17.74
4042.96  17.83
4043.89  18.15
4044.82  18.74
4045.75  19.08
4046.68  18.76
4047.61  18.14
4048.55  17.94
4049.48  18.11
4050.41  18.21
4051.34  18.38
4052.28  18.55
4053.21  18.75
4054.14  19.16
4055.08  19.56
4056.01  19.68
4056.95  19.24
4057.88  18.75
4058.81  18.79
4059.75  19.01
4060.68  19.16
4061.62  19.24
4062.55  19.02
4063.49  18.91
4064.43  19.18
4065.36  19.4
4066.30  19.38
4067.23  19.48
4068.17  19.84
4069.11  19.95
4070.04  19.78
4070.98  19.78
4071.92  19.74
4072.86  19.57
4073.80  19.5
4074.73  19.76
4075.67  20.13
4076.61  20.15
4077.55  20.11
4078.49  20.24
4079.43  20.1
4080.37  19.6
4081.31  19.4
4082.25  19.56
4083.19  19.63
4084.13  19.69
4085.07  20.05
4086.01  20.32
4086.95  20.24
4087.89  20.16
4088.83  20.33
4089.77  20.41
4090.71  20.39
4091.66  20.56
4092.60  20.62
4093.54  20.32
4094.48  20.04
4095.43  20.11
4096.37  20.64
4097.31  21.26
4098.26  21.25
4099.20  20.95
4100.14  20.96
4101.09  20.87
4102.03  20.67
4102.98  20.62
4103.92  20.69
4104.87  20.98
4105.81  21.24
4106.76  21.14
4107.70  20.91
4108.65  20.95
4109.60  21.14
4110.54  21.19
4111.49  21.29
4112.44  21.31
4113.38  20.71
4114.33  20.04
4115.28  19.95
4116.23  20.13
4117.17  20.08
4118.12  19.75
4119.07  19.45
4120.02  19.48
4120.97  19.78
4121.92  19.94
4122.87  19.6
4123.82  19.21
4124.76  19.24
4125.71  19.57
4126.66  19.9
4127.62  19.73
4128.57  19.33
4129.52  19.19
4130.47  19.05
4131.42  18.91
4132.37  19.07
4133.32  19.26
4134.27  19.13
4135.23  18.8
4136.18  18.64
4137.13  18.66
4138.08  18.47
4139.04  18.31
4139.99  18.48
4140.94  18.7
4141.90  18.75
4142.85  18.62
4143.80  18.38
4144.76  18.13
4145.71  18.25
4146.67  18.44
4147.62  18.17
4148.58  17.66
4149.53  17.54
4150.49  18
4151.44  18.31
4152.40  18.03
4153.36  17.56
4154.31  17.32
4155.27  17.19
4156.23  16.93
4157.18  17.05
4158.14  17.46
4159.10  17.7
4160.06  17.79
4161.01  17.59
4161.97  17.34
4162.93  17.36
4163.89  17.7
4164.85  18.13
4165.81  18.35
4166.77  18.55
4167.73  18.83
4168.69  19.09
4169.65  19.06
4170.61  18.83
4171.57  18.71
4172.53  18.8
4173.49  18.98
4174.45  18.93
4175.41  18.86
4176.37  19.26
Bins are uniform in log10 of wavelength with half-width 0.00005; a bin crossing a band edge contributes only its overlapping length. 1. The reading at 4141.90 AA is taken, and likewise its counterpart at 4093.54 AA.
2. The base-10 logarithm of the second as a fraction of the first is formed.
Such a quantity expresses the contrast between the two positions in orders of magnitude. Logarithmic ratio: 0.035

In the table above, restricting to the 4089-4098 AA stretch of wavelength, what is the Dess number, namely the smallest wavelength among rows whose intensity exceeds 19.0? 4089.77 AA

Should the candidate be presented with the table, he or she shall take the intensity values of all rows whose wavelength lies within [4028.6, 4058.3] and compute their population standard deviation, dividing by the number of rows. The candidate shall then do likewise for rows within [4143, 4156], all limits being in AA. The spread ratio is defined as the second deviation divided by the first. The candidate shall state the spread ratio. 0.67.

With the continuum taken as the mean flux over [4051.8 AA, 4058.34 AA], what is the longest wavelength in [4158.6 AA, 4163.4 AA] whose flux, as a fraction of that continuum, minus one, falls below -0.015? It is 4162.93 AA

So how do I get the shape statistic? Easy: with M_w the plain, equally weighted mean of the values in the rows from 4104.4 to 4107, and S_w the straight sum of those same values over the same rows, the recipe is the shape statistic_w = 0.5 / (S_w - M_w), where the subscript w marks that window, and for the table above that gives 0.0118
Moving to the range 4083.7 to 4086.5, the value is 0.0125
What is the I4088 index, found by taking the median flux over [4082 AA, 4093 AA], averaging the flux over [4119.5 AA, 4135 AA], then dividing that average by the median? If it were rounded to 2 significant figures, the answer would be 0.96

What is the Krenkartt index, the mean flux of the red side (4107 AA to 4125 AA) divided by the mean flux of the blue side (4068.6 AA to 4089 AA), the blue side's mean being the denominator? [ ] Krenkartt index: 1.02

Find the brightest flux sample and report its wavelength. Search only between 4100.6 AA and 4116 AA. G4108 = 4112.44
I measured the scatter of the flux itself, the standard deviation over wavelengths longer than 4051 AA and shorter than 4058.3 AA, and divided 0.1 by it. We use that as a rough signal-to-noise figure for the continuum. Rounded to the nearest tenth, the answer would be 0.2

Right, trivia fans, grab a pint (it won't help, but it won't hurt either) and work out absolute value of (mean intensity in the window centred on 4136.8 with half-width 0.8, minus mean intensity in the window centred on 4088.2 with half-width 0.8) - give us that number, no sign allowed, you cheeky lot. 1.6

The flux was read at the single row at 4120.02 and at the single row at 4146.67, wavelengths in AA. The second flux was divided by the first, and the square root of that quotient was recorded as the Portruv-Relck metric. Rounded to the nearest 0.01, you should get 0.97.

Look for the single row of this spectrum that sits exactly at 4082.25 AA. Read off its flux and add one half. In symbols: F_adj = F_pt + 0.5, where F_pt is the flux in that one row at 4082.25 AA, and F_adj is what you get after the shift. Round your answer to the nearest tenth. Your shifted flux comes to 20.1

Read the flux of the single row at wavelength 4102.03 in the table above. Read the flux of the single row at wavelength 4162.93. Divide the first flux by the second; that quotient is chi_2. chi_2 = 1.19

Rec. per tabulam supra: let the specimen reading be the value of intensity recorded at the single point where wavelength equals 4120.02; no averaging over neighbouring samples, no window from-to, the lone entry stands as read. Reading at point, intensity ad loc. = 19.48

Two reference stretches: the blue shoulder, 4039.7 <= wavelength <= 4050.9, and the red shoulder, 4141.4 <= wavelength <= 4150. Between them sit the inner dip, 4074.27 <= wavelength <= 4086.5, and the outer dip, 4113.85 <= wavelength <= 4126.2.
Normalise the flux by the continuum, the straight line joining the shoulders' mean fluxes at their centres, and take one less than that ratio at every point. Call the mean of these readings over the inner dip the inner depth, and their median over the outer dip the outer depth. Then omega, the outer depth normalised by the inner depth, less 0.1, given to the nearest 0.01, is 0.80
